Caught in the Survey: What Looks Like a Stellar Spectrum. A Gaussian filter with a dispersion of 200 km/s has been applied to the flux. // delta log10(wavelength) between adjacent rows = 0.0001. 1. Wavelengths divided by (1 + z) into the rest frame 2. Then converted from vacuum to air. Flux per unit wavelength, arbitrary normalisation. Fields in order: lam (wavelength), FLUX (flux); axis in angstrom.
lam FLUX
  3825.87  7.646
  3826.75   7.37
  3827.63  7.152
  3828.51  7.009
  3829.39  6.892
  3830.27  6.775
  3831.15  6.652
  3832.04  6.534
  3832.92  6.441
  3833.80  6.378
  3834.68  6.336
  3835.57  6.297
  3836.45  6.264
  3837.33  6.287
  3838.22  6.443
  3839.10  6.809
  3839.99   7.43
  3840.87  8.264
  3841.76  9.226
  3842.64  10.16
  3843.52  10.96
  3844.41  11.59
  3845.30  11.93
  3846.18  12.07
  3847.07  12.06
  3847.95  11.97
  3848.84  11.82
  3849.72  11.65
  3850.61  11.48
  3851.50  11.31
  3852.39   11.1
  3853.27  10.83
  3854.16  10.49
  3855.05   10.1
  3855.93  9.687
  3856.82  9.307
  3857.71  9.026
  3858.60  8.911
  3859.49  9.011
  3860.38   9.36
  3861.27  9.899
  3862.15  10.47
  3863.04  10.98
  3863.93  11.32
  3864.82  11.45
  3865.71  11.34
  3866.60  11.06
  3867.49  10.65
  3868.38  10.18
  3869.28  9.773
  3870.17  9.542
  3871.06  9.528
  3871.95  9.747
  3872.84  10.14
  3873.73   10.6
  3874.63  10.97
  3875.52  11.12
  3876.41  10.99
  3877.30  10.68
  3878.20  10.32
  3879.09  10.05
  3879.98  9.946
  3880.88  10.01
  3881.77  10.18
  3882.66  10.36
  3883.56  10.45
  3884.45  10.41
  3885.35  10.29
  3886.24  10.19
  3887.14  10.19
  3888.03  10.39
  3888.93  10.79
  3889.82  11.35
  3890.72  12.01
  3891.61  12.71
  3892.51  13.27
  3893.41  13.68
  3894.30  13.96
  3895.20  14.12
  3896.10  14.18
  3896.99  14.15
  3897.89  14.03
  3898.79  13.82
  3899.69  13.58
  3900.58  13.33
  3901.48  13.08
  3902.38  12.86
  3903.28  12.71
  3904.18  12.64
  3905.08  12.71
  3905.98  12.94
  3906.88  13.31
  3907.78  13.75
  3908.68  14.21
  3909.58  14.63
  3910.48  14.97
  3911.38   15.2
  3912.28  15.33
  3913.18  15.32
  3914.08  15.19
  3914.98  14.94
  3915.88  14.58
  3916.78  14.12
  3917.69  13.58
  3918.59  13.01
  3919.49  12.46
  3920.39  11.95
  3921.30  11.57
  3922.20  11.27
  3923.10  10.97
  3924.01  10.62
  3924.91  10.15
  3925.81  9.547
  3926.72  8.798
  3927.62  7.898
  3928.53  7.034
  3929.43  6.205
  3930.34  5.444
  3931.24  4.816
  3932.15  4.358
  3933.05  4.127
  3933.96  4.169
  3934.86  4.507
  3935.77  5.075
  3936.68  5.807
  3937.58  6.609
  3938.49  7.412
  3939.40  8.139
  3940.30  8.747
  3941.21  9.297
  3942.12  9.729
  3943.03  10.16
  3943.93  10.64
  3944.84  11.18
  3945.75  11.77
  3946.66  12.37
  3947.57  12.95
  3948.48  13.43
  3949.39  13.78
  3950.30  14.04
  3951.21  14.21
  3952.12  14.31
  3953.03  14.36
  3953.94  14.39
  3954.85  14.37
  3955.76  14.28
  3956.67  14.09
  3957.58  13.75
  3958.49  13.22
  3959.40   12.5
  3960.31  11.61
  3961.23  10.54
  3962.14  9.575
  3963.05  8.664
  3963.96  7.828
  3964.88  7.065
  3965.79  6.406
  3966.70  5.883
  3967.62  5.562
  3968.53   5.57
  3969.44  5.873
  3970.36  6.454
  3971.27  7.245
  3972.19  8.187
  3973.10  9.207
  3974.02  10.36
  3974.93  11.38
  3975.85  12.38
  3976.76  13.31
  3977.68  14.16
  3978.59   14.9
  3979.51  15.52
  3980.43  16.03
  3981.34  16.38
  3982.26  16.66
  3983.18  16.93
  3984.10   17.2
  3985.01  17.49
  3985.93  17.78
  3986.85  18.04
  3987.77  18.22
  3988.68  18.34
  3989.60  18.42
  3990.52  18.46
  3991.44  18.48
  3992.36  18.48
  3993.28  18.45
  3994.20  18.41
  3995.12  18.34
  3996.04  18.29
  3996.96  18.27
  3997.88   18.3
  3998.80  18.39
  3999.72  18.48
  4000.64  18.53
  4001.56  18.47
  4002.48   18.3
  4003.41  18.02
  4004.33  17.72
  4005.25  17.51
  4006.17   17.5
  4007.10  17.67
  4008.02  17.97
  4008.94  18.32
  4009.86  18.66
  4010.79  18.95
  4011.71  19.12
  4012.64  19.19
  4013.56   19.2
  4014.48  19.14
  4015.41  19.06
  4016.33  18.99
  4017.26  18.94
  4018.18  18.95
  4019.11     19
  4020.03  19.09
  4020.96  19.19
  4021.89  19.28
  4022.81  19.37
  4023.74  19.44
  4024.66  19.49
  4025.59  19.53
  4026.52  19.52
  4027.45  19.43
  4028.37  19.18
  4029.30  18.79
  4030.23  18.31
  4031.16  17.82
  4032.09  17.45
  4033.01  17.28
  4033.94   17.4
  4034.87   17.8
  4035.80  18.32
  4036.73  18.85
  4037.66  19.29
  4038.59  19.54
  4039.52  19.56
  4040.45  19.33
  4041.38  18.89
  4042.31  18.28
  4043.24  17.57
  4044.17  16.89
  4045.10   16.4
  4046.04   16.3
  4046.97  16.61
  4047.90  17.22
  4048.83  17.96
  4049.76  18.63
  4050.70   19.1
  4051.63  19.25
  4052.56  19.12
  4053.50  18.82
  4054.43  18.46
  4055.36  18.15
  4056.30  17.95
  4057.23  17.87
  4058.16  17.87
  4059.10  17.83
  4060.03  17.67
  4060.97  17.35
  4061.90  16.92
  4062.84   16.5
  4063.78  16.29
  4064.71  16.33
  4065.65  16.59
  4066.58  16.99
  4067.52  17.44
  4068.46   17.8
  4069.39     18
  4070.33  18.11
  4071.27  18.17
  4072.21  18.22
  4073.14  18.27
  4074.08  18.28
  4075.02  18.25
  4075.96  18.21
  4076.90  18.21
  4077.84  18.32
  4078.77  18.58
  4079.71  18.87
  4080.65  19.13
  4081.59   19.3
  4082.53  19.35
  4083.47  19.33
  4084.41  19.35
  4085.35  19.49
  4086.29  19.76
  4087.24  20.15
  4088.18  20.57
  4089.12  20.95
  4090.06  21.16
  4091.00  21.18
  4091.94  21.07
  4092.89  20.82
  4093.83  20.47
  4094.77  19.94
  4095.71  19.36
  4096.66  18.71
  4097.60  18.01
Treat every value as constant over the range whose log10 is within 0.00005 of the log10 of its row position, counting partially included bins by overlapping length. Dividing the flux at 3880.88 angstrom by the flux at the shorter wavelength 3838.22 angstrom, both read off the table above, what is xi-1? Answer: 1.6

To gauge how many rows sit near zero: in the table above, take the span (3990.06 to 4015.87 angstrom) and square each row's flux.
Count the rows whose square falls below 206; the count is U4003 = 0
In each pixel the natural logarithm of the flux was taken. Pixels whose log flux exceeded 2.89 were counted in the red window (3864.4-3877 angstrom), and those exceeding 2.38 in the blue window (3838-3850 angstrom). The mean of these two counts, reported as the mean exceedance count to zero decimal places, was 4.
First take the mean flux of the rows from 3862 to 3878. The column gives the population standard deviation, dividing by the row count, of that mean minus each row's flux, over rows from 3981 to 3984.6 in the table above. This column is 0.31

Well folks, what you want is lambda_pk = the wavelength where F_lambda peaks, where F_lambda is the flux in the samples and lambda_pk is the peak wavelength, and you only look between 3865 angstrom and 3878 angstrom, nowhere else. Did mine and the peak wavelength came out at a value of 3865.71 angstrom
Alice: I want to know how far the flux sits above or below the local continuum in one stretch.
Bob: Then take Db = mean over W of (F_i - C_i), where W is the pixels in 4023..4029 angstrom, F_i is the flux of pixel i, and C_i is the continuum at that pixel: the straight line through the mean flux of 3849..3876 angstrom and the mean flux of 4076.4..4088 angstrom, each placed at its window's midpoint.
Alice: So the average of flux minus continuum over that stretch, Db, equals 2.5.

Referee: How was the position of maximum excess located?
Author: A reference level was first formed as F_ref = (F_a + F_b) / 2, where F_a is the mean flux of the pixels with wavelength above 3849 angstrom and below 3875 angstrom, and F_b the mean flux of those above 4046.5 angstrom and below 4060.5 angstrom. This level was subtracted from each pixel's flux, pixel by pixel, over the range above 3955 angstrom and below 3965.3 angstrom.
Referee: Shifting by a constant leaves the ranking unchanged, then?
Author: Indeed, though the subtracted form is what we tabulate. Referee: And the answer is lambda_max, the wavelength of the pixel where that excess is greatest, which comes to 3955.76 angstrom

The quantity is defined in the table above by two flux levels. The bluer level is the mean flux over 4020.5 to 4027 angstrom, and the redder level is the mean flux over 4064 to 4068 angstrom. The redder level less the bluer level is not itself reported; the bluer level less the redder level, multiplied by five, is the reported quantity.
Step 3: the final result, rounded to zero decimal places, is 13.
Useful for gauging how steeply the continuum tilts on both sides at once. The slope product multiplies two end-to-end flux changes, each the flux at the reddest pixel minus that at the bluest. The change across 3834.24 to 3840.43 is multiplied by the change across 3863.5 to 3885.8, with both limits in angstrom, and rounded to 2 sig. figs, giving -1.1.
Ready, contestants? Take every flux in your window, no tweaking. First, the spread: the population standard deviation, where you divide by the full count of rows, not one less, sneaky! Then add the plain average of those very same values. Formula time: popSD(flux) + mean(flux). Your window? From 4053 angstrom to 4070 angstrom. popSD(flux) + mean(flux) 18.2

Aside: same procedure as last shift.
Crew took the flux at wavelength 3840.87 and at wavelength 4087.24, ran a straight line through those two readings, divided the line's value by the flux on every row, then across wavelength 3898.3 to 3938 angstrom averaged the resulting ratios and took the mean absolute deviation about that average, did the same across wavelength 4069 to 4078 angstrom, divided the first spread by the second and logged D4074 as 146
